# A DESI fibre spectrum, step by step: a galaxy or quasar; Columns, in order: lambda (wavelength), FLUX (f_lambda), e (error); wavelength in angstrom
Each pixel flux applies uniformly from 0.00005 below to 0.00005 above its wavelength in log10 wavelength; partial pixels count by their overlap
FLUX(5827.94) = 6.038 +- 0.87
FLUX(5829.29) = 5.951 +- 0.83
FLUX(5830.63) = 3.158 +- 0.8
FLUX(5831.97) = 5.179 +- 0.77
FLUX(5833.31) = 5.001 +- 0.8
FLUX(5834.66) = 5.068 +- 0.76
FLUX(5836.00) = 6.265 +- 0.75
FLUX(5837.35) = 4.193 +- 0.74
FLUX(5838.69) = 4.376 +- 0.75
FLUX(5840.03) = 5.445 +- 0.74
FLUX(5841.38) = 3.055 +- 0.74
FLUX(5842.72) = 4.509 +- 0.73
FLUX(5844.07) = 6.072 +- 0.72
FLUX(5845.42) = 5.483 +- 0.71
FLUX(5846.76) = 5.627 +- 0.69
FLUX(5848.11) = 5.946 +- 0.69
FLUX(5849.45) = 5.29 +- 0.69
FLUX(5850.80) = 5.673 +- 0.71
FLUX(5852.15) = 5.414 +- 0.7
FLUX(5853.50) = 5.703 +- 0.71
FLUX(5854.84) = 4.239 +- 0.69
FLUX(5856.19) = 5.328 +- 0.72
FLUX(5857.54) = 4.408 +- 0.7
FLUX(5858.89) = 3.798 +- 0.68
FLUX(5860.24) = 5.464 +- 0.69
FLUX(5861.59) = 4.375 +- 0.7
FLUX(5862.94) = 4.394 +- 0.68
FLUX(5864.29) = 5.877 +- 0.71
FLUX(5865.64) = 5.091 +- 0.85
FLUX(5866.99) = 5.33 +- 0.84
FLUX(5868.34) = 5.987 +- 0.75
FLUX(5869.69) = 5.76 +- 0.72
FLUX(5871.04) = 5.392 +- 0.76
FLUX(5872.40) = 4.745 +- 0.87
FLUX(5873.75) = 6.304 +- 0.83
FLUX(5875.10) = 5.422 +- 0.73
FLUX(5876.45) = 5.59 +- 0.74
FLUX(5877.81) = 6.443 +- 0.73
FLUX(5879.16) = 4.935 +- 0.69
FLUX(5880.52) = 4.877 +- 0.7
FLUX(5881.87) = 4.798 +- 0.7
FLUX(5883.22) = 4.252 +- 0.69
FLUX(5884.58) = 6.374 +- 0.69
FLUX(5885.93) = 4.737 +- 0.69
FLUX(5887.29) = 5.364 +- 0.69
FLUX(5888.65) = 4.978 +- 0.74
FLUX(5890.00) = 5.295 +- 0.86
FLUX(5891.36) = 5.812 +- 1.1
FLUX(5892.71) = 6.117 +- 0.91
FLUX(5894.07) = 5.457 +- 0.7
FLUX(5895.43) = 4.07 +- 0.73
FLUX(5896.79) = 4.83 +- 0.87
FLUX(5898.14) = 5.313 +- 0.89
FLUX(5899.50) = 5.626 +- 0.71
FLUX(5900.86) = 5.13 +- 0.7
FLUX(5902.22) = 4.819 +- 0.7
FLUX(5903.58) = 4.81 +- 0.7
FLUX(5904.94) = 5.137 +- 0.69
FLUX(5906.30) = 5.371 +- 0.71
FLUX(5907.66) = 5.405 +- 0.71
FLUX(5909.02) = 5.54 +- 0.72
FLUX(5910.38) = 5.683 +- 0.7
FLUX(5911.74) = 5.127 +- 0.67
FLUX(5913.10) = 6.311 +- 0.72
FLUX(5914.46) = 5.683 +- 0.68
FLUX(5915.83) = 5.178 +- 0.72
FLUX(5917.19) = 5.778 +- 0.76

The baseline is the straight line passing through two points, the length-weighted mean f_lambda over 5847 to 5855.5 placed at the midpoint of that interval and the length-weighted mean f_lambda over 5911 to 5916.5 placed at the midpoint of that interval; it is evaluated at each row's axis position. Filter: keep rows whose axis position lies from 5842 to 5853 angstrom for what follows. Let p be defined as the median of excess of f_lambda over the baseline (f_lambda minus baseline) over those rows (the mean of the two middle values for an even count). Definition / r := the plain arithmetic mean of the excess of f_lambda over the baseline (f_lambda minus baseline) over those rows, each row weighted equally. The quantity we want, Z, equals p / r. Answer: 1.5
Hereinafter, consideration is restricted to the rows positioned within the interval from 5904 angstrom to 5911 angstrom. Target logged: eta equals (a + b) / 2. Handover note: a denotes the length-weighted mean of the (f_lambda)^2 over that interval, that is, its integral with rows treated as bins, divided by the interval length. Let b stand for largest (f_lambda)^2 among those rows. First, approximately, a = 29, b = 32.3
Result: 30.8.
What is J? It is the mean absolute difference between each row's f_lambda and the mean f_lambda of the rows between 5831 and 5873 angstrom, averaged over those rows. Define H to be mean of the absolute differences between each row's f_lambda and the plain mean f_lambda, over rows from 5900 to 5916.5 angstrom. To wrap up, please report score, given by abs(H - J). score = 0.28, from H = 0.32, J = 0.59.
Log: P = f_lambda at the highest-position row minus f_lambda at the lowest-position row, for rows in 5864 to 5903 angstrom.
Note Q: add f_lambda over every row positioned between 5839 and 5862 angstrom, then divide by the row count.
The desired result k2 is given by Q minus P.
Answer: 6.1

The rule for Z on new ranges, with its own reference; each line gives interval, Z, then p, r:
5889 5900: 0.7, -0.13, -0.20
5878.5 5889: 1.3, -0.57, -0.45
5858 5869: 0.6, -0.23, -0.39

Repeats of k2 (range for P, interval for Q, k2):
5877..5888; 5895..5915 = 6.3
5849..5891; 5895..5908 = 5.0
